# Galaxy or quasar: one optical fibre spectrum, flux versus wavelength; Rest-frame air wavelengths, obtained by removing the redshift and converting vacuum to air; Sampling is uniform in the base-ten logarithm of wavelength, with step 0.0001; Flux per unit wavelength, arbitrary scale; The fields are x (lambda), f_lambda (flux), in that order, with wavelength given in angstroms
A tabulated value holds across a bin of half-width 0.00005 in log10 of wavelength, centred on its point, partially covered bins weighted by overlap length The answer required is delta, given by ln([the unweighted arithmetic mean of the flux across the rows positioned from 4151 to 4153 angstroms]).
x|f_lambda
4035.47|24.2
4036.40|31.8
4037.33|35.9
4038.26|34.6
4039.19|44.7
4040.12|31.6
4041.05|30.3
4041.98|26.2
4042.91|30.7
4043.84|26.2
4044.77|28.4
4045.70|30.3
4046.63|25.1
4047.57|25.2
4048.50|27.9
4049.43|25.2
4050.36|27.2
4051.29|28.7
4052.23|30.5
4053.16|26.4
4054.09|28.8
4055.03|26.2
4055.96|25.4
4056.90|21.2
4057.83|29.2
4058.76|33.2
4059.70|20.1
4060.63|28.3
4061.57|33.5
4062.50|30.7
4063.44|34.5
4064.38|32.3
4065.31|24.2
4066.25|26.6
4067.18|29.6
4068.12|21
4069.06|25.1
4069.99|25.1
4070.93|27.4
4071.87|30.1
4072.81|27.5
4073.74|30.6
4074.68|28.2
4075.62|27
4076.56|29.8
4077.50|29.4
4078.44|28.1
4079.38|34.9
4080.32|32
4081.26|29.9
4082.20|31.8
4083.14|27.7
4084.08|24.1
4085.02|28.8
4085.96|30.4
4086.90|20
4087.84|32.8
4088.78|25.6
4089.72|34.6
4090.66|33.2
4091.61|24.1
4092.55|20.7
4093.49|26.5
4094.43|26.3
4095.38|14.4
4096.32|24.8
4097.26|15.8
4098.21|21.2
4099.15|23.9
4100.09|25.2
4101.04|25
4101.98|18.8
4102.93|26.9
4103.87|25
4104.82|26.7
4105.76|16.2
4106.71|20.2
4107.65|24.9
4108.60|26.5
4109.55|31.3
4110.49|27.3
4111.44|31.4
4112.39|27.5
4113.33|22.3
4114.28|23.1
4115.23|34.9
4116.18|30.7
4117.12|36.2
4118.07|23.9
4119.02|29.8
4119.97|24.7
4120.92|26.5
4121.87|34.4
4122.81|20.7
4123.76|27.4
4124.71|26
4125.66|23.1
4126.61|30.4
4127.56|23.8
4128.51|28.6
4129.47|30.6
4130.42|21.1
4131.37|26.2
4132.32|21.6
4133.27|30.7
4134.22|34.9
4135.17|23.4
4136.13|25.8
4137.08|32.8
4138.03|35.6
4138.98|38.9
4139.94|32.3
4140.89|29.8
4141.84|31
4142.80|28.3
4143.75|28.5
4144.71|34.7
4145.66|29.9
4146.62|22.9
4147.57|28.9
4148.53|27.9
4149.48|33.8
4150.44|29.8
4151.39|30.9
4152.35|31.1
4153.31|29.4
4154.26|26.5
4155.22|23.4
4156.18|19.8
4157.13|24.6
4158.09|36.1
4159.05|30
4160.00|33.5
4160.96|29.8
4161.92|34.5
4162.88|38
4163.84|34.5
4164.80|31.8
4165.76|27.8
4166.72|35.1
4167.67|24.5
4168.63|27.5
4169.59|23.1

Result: 3.43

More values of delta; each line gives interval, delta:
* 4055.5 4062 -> 3.31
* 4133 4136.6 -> 3.36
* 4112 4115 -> 3.19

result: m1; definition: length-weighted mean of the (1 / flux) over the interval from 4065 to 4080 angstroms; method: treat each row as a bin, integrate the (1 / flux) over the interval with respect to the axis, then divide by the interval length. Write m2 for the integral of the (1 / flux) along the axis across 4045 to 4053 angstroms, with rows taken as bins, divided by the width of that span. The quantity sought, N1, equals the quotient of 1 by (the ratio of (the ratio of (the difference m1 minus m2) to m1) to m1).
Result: -5.3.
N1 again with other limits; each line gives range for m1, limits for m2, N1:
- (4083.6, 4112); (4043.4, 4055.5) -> 0.3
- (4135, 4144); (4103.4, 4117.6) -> -0.2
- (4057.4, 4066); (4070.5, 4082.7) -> 1.1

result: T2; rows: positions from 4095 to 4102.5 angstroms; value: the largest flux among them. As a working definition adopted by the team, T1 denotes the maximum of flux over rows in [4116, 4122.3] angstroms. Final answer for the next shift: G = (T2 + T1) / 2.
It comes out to 30.7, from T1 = 36.2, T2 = 25.2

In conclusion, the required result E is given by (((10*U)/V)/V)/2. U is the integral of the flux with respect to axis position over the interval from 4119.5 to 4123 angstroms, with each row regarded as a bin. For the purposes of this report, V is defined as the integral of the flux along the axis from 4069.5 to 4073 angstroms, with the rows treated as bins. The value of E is 0.051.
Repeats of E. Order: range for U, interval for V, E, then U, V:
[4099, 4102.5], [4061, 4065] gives 0.024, 81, 129.1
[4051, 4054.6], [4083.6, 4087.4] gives 0.053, 103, 98.5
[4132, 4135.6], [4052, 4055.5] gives 0.053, 101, 97.4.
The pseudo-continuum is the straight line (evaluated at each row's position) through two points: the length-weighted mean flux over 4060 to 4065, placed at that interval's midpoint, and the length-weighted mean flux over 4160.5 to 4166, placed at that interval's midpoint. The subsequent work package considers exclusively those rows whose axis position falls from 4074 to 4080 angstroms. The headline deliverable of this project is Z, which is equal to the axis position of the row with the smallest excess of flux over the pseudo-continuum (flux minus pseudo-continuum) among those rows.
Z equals 4075.62 angstroms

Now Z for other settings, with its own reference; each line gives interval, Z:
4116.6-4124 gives 4122.81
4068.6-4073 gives 4069.99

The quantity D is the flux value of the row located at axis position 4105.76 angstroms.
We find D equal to 16.2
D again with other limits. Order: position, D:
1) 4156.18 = 19.8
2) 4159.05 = 30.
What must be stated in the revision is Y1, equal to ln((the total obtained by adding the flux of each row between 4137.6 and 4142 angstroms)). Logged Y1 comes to 5.12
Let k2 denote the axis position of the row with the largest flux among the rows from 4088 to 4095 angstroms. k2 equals 4089.72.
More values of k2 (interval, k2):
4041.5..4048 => 4042.91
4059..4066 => 4063.44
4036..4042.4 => 4039.19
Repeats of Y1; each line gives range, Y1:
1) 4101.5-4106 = 4.73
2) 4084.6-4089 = 4.92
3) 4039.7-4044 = 4.98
